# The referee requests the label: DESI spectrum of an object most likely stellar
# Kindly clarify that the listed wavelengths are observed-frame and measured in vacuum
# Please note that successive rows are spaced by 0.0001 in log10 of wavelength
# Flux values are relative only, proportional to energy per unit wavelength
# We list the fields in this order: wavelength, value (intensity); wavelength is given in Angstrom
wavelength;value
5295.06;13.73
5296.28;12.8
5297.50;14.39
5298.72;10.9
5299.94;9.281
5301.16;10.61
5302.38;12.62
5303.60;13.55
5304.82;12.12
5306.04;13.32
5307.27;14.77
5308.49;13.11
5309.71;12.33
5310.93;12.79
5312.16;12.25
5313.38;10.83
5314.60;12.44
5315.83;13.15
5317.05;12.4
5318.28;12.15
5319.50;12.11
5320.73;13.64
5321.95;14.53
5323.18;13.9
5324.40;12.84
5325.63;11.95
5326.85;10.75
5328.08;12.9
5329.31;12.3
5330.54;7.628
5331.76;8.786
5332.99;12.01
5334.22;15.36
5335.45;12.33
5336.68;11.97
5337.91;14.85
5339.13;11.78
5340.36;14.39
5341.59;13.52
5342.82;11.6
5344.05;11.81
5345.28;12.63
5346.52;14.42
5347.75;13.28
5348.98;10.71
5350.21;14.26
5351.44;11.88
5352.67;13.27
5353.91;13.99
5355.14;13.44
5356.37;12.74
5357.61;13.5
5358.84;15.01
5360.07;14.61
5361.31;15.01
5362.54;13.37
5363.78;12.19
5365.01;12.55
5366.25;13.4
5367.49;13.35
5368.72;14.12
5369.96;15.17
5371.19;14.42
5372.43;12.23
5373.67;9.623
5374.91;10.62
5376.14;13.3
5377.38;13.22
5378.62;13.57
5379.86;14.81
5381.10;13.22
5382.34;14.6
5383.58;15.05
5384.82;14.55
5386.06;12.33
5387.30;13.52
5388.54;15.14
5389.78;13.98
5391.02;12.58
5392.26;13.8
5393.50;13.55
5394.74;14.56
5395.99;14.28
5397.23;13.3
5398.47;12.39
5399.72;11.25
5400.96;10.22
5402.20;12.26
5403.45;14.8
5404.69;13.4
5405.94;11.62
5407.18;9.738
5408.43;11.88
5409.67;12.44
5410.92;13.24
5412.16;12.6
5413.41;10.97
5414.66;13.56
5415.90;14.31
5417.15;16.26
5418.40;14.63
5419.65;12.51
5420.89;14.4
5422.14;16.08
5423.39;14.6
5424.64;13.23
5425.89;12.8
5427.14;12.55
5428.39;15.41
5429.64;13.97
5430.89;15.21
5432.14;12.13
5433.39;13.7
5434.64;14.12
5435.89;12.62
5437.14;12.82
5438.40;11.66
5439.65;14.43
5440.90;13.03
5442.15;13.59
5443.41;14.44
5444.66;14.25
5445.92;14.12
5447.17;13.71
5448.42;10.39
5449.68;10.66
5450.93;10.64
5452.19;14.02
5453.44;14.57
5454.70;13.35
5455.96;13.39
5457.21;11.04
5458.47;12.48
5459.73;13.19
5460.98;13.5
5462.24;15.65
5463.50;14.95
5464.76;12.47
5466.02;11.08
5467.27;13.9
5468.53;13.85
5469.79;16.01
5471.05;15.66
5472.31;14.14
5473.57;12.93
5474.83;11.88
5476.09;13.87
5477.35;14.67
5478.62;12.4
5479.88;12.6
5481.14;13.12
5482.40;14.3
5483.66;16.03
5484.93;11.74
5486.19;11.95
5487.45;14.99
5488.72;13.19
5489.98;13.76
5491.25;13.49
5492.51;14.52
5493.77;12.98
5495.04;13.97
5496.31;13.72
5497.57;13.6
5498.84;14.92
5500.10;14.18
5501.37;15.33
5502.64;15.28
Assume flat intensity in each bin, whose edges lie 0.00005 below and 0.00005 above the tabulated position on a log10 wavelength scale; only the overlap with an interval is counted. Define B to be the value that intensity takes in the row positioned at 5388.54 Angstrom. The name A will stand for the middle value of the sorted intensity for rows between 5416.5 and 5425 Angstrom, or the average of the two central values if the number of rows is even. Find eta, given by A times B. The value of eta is 221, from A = 14.6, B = 15.14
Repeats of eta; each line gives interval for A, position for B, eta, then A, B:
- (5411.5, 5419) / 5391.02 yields 175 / 13.9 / 12.58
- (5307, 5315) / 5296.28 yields 159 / 12.4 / 12.8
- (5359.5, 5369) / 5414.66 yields 182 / 13.4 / 13.56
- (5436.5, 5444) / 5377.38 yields 176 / 13.3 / 13.22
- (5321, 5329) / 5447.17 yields 176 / 12.9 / 13.71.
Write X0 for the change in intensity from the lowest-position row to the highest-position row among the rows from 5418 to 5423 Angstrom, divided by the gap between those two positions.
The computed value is 0.4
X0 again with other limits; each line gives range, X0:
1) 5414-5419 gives 0.3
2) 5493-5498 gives 0.2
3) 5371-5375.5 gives -1.0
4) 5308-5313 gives -0.2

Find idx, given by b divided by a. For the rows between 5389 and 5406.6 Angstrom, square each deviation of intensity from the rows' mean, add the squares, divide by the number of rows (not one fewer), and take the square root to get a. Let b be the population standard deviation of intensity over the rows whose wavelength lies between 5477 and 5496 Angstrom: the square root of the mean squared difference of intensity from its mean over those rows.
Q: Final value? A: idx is 0.89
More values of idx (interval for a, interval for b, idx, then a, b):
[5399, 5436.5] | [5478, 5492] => 0.78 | 1.6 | 1.24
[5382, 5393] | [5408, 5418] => 1.60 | 0.9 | 1.52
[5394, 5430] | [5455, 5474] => 0.93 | 1.6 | 1.47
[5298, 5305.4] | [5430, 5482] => 0.98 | 1.4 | 1.38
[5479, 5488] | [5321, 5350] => 1.21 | 1.5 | 1.81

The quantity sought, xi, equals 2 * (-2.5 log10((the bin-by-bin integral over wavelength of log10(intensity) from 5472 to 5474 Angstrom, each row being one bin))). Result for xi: -1.77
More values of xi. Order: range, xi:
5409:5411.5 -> -2.21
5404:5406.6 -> -2.28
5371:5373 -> -1.74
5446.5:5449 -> -2.16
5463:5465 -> -1.79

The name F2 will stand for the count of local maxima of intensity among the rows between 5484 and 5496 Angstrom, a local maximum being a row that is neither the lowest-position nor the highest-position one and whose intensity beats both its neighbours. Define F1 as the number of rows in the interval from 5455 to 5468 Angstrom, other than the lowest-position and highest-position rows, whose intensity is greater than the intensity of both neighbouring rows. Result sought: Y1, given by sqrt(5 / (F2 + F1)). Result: 1.12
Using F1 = 1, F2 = 3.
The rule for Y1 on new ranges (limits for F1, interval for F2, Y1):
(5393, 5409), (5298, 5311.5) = 1.12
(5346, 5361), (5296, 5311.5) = 0.91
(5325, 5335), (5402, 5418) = 1.29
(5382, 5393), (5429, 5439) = 1.00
